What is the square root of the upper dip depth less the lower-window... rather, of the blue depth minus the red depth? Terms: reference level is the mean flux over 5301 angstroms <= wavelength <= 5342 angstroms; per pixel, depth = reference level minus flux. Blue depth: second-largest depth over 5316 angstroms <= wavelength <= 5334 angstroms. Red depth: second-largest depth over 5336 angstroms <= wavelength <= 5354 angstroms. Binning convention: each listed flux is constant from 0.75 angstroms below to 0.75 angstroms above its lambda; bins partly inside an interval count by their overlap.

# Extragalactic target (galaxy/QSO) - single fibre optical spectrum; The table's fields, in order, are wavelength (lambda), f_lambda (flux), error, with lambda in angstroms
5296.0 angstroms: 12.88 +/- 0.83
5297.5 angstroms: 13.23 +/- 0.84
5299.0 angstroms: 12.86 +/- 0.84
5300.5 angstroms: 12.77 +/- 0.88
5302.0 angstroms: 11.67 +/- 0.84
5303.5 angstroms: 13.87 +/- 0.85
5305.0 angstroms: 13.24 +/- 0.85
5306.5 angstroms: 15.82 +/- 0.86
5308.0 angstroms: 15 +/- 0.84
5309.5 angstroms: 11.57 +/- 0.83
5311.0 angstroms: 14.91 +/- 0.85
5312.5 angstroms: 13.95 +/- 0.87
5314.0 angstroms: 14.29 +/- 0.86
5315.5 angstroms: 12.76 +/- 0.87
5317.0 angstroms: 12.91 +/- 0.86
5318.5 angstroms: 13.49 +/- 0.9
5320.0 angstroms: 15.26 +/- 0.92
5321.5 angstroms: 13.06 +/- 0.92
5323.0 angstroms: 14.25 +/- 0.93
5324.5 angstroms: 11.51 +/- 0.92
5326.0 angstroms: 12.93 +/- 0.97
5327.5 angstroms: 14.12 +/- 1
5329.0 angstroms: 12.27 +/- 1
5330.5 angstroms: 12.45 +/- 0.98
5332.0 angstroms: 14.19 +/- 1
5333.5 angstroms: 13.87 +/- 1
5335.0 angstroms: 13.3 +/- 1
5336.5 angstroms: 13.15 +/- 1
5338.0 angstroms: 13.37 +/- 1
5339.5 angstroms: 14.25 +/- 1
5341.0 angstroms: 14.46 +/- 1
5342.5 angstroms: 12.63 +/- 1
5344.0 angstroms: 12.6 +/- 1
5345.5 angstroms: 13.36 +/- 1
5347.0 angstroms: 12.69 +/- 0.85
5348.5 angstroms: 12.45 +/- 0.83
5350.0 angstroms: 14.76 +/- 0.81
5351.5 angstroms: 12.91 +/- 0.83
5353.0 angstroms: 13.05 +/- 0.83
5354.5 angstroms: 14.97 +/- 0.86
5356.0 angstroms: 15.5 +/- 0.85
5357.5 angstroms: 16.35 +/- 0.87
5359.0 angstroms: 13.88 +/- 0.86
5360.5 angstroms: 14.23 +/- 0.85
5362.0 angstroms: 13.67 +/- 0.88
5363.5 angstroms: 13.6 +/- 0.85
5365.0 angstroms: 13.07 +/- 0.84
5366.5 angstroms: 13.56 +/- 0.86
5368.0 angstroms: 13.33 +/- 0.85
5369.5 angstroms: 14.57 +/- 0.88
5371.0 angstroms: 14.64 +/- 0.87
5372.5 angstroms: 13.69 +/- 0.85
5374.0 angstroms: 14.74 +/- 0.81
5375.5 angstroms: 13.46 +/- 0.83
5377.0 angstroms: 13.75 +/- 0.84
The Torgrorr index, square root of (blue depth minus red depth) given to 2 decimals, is 0.57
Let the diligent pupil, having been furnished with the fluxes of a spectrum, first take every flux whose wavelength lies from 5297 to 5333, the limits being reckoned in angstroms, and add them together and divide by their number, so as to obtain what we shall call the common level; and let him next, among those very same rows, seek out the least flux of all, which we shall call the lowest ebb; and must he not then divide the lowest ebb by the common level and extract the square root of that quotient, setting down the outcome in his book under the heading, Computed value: 0.926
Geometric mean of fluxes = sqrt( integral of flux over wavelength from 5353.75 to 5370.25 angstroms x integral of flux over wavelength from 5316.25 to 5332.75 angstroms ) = 227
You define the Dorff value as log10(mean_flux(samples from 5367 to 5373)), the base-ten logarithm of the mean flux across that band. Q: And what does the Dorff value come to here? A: 1.15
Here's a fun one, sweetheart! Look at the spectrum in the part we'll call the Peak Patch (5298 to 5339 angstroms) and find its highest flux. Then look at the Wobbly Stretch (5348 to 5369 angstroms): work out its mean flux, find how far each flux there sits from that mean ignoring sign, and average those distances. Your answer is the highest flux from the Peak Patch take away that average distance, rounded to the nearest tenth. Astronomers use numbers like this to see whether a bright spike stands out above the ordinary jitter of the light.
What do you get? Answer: 15.0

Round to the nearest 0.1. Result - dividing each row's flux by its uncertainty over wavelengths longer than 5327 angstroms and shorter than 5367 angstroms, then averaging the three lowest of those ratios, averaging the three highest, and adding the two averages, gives 30.9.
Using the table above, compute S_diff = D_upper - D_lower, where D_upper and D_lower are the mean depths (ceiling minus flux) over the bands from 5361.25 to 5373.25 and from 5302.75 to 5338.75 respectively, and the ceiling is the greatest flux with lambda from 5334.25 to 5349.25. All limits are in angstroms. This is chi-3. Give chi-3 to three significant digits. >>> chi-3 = -0.202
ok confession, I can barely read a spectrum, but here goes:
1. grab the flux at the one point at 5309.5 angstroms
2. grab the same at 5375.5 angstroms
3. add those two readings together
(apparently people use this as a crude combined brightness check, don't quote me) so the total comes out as 25.0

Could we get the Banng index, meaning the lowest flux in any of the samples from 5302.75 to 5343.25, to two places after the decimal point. 11.51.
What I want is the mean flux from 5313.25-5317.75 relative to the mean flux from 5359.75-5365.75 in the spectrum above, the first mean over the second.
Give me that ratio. 0.98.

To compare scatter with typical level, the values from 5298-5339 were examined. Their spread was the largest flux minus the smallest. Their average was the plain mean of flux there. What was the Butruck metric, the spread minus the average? -9.1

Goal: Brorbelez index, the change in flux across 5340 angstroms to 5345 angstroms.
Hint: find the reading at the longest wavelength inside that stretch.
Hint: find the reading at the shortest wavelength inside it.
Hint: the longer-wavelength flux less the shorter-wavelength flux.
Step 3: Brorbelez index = -1.9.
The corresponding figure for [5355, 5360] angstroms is -1.6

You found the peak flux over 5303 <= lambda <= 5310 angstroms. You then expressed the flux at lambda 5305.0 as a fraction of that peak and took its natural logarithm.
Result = -0.18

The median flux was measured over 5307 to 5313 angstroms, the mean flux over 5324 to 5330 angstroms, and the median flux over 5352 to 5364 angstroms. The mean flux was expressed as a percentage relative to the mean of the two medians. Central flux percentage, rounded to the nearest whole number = 89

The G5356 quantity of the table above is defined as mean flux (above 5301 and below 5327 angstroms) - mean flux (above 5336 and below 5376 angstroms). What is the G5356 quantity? -0.3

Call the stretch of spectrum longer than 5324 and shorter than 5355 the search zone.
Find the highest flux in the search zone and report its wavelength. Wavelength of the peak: 5354.5 angstroms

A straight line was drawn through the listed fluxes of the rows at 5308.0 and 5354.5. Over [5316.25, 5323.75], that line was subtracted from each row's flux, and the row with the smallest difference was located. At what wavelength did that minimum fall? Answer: 5317.0 angstroms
